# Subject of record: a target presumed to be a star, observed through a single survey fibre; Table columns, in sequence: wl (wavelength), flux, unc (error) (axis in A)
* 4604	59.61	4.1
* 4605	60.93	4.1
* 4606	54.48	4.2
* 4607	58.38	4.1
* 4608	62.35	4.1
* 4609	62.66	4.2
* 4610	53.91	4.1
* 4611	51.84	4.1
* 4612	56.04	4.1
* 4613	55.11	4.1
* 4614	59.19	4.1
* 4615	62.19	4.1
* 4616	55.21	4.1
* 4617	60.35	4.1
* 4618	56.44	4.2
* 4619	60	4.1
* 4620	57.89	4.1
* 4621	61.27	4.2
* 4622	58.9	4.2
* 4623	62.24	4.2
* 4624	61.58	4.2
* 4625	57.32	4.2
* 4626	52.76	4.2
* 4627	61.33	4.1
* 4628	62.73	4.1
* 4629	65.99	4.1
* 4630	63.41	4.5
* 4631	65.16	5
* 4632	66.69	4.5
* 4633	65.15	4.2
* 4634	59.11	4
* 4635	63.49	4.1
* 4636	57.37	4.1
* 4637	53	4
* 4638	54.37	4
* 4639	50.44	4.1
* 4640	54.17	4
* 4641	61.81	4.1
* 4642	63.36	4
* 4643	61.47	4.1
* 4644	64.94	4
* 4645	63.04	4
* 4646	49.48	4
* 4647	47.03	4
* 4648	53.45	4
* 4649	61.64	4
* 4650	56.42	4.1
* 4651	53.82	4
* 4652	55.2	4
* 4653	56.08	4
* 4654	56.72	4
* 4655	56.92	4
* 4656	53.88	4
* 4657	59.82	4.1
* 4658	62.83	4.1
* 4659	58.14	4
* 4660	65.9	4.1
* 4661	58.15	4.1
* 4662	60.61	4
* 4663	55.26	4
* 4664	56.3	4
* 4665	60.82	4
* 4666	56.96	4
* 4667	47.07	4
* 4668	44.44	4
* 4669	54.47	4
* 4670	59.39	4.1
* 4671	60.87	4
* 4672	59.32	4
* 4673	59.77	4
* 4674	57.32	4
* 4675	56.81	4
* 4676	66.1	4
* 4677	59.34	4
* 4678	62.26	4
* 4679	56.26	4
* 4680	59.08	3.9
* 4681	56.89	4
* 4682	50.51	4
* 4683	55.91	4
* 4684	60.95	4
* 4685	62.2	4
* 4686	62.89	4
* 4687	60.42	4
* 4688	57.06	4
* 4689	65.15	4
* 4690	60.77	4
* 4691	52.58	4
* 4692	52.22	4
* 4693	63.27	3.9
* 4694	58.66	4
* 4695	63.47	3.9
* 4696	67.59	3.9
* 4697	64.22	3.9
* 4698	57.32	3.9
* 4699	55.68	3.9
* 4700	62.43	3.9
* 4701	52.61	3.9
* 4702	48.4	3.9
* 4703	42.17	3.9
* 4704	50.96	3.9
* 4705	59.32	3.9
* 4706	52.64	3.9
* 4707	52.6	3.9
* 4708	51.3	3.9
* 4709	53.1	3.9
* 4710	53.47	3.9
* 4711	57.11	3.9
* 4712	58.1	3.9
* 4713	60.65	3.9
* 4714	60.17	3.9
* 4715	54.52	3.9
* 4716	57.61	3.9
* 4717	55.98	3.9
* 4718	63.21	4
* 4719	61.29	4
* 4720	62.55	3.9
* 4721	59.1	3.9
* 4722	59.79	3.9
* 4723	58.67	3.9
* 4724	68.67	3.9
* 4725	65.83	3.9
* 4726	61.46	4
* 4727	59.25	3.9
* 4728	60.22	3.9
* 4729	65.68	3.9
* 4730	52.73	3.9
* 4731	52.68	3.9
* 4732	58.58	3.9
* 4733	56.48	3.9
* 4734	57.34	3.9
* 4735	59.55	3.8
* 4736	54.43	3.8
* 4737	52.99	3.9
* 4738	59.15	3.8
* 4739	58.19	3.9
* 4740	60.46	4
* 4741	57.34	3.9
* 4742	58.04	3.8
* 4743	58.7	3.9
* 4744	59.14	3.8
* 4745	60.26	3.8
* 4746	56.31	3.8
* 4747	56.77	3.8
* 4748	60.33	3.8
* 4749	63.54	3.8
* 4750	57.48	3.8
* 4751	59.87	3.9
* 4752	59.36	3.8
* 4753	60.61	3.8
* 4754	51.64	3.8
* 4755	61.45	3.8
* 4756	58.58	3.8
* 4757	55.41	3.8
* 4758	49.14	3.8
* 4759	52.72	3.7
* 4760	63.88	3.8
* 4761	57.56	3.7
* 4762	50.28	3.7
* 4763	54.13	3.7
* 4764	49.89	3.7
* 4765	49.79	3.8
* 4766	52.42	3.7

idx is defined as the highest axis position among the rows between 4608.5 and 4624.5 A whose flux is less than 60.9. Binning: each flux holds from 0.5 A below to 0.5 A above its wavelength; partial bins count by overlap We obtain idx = 4622 A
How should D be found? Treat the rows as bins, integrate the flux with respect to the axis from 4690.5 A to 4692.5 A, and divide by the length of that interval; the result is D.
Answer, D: 52.4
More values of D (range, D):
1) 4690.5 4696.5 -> 59.6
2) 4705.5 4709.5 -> 52.4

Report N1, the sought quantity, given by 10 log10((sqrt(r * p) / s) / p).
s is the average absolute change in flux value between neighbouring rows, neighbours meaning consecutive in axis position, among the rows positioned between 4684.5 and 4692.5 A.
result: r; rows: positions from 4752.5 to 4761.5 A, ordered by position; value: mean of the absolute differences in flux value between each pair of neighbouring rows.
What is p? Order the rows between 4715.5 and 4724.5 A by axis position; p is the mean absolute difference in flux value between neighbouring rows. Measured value -5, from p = 3.4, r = 6.5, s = 3.93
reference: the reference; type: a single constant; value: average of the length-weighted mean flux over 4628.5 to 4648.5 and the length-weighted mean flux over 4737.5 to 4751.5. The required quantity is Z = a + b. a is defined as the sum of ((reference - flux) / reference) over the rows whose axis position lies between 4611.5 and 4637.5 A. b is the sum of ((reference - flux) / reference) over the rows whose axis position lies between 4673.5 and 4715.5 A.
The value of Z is 0.7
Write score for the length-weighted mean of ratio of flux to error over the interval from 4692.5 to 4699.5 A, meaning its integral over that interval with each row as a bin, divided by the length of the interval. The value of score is 15.7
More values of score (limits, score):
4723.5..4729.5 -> 16.2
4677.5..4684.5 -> 14.4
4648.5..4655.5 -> 14.1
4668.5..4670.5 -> 14.1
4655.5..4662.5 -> 14.8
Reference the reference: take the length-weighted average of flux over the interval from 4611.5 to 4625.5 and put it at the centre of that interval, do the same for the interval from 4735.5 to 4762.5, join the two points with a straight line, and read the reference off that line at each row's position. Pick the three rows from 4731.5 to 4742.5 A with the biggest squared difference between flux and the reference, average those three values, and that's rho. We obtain 13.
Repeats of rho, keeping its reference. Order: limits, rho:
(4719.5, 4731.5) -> 82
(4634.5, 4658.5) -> 94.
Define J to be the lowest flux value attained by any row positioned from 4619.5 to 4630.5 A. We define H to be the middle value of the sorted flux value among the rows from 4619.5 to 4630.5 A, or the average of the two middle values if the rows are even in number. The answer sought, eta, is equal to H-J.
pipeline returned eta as 9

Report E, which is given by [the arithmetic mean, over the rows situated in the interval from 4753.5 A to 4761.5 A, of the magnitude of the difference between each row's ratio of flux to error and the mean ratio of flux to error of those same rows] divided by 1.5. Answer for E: 0.72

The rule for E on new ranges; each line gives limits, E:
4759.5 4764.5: 0.73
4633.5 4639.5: 0.57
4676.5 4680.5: 0.30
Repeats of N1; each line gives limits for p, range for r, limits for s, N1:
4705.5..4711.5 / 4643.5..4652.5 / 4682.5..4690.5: -3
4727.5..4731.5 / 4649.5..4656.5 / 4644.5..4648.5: -12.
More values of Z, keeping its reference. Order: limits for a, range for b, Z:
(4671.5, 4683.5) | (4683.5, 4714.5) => 1.0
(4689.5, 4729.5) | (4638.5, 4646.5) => 0.7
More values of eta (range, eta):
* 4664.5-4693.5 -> 15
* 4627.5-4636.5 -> 6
